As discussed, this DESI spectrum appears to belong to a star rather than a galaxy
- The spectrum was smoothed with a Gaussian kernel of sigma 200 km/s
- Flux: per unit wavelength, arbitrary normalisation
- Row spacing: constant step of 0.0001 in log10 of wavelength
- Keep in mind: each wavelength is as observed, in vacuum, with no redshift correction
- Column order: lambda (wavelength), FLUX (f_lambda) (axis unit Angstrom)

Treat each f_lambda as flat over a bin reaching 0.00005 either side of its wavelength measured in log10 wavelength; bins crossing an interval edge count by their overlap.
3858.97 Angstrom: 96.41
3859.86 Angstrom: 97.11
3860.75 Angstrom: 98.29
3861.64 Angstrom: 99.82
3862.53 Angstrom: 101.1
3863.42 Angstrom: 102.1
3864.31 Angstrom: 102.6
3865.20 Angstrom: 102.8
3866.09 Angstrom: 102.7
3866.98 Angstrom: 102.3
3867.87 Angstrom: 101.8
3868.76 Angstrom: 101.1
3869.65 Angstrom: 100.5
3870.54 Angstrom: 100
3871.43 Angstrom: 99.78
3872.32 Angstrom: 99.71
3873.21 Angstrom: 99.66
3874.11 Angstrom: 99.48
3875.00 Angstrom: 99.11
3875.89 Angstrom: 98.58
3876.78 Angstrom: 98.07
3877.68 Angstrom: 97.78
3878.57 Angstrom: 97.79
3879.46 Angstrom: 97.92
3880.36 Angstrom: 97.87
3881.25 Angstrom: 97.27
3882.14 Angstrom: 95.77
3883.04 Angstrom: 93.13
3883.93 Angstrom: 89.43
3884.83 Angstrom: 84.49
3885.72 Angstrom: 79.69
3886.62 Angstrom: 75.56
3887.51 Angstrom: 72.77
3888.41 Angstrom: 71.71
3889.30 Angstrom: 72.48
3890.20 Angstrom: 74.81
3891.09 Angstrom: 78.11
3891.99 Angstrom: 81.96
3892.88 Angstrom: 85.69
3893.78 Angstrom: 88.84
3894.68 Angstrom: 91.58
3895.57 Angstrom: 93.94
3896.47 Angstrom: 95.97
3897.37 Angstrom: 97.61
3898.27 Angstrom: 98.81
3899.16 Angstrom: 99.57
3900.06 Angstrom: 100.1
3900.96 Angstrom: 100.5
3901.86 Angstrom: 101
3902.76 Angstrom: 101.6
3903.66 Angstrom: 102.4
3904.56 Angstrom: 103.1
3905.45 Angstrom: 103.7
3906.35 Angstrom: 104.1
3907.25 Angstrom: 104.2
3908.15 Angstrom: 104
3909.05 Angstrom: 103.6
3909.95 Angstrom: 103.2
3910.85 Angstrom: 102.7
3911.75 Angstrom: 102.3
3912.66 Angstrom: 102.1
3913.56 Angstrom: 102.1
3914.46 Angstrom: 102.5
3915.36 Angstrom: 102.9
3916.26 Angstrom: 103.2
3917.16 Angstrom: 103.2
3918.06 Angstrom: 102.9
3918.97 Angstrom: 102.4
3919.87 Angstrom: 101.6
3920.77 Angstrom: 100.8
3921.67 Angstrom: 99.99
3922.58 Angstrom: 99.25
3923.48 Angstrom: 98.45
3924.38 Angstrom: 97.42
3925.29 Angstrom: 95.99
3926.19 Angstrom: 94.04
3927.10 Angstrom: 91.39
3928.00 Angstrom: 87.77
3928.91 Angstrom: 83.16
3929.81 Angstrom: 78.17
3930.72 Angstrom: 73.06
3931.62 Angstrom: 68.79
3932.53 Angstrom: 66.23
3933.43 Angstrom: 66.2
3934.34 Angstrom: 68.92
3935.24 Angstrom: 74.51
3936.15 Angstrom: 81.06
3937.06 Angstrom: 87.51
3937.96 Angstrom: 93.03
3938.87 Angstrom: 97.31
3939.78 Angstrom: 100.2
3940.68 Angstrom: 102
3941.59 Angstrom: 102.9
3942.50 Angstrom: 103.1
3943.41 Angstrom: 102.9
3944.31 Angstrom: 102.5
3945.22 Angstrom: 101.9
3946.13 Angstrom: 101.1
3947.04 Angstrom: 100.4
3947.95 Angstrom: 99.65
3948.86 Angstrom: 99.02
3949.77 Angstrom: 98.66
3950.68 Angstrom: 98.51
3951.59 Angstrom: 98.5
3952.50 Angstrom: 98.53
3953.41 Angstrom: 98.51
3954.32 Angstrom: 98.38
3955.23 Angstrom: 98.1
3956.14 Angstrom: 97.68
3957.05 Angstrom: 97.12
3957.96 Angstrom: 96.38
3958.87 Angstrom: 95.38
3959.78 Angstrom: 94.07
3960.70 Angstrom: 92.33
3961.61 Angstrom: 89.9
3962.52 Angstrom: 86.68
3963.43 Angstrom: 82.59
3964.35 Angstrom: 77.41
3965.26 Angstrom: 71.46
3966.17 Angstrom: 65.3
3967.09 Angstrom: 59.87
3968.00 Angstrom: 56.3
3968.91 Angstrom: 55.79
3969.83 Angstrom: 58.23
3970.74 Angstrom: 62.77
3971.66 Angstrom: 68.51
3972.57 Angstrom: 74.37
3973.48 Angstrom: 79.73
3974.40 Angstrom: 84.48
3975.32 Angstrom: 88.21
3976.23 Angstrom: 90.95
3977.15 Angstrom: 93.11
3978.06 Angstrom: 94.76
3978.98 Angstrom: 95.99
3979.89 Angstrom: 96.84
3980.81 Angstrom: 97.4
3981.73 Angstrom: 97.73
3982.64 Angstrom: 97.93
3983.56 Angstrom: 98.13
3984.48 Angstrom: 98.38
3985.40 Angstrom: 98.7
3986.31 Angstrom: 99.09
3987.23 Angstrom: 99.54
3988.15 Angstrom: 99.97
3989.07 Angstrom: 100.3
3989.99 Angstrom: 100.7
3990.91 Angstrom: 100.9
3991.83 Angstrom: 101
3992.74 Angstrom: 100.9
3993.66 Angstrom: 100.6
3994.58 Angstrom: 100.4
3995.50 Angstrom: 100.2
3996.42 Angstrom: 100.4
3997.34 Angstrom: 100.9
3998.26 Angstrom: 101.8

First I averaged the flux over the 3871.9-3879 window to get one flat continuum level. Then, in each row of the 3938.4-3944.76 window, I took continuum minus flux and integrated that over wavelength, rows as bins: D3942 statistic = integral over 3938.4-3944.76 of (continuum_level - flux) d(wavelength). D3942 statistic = -18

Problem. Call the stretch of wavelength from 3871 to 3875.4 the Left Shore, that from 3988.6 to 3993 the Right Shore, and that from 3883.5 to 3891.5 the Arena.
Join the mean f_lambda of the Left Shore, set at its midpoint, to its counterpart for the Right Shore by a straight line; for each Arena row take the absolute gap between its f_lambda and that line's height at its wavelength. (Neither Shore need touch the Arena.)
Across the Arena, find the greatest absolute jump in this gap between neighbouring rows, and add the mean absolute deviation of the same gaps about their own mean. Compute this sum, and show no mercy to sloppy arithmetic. 10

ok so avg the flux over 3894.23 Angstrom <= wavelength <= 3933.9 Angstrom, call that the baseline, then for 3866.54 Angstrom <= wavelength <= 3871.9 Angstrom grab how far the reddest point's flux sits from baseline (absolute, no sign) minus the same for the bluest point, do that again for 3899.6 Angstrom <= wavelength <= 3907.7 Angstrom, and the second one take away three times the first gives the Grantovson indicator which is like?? 12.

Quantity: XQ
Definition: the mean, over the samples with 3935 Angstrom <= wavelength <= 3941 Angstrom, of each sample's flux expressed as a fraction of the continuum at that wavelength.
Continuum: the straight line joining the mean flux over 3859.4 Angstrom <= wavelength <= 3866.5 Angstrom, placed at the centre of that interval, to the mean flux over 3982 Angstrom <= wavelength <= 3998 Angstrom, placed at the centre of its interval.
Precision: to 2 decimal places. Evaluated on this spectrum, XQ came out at 0.91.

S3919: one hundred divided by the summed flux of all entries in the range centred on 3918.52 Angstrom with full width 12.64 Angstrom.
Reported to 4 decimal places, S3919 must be 0.0705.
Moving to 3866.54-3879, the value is 0.0717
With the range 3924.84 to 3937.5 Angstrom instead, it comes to 0.0895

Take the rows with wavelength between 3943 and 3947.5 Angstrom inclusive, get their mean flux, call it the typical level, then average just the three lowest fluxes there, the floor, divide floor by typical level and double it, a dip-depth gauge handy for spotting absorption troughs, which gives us 1.99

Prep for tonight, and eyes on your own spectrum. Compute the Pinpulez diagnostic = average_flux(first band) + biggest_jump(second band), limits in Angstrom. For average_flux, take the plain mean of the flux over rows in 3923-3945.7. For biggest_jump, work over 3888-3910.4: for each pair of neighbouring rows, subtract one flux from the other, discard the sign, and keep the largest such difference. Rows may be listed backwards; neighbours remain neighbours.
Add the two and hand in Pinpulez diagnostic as 92.6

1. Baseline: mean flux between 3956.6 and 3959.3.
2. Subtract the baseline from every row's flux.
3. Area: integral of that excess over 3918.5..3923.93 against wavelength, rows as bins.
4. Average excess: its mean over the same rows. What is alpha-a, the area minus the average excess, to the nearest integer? 18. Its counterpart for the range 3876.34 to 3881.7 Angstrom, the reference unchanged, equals 6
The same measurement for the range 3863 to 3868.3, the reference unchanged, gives 26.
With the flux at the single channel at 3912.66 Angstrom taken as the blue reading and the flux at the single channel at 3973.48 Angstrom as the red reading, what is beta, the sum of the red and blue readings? 182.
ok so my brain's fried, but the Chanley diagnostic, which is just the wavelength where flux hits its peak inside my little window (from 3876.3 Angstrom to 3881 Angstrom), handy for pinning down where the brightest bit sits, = 3876.78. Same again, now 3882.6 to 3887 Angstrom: 3883.04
